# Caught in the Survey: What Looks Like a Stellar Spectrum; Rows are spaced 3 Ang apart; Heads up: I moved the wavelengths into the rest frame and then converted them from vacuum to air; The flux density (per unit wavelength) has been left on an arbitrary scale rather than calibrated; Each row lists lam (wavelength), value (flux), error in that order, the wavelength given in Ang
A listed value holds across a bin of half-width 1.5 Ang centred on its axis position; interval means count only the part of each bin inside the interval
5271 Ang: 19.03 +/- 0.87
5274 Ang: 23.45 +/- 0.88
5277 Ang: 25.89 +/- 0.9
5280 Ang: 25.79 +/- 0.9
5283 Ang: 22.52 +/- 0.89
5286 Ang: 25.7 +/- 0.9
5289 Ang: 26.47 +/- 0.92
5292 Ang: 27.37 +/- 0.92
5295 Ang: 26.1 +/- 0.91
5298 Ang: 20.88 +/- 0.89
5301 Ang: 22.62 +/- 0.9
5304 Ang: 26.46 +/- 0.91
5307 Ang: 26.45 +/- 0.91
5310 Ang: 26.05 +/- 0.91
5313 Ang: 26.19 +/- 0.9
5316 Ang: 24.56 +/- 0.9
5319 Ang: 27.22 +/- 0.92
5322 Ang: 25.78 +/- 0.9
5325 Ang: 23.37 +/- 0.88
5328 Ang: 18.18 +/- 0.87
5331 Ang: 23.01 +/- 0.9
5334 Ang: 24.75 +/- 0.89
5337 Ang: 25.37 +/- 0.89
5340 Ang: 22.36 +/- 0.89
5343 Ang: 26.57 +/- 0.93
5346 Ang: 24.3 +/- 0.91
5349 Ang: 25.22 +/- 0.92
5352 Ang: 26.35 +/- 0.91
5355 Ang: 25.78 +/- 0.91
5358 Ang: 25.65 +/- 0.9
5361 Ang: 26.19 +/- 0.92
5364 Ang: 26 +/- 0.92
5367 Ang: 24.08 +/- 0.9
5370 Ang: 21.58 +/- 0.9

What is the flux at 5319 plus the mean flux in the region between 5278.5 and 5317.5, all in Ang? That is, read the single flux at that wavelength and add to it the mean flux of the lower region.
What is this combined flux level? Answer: 52.4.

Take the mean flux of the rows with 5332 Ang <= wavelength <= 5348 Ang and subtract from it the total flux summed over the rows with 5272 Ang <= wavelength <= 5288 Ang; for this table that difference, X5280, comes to -99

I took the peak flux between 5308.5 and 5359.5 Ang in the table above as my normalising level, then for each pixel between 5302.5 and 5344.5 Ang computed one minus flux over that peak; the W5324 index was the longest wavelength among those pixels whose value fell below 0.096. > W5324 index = 5343 Ang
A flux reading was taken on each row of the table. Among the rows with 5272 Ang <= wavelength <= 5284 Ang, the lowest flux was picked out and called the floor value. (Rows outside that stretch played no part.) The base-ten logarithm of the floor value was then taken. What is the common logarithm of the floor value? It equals 1.35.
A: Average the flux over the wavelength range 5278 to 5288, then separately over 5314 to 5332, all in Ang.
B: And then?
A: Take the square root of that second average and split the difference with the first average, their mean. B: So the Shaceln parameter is 14.8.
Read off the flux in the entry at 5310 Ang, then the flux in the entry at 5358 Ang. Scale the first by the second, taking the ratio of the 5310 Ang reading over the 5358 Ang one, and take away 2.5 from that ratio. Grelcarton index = -1.48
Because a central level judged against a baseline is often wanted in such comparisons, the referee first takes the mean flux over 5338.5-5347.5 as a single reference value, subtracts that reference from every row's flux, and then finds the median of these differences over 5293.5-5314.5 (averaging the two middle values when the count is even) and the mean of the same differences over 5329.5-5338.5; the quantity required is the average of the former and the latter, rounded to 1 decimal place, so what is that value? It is 0.8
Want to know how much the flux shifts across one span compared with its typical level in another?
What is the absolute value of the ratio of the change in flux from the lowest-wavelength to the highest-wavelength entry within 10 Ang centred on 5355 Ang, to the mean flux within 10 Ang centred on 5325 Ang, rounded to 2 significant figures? 0.031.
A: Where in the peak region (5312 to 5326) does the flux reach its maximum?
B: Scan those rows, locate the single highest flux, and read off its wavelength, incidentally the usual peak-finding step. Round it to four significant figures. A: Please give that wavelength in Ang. 5319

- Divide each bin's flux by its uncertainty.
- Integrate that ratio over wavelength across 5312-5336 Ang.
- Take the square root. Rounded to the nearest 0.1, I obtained 25.4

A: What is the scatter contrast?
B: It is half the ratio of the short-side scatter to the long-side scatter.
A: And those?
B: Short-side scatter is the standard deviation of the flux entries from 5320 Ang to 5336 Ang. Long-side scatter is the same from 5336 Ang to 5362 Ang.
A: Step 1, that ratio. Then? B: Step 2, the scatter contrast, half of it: 1.1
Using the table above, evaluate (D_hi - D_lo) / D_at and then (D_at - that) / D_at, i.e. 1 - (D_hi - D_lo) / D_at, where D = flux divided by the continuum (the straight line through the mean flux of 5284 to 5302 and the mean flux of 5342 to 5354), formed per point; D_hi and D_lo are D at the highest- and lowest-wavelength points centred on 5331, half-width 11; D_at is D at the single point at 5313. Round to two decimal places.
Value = 1.14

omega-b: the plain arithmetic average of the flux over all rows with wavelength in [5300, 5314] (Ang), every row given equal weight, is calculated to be 25.6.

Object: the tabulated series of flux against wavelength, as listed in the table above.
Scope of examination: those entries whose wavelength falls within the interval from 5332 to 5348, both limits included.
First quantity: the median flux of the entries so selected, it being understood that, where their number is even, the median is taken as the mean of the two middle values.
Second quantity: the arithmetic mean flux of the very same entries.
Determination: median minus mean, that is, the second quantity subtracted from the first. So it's 0.1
